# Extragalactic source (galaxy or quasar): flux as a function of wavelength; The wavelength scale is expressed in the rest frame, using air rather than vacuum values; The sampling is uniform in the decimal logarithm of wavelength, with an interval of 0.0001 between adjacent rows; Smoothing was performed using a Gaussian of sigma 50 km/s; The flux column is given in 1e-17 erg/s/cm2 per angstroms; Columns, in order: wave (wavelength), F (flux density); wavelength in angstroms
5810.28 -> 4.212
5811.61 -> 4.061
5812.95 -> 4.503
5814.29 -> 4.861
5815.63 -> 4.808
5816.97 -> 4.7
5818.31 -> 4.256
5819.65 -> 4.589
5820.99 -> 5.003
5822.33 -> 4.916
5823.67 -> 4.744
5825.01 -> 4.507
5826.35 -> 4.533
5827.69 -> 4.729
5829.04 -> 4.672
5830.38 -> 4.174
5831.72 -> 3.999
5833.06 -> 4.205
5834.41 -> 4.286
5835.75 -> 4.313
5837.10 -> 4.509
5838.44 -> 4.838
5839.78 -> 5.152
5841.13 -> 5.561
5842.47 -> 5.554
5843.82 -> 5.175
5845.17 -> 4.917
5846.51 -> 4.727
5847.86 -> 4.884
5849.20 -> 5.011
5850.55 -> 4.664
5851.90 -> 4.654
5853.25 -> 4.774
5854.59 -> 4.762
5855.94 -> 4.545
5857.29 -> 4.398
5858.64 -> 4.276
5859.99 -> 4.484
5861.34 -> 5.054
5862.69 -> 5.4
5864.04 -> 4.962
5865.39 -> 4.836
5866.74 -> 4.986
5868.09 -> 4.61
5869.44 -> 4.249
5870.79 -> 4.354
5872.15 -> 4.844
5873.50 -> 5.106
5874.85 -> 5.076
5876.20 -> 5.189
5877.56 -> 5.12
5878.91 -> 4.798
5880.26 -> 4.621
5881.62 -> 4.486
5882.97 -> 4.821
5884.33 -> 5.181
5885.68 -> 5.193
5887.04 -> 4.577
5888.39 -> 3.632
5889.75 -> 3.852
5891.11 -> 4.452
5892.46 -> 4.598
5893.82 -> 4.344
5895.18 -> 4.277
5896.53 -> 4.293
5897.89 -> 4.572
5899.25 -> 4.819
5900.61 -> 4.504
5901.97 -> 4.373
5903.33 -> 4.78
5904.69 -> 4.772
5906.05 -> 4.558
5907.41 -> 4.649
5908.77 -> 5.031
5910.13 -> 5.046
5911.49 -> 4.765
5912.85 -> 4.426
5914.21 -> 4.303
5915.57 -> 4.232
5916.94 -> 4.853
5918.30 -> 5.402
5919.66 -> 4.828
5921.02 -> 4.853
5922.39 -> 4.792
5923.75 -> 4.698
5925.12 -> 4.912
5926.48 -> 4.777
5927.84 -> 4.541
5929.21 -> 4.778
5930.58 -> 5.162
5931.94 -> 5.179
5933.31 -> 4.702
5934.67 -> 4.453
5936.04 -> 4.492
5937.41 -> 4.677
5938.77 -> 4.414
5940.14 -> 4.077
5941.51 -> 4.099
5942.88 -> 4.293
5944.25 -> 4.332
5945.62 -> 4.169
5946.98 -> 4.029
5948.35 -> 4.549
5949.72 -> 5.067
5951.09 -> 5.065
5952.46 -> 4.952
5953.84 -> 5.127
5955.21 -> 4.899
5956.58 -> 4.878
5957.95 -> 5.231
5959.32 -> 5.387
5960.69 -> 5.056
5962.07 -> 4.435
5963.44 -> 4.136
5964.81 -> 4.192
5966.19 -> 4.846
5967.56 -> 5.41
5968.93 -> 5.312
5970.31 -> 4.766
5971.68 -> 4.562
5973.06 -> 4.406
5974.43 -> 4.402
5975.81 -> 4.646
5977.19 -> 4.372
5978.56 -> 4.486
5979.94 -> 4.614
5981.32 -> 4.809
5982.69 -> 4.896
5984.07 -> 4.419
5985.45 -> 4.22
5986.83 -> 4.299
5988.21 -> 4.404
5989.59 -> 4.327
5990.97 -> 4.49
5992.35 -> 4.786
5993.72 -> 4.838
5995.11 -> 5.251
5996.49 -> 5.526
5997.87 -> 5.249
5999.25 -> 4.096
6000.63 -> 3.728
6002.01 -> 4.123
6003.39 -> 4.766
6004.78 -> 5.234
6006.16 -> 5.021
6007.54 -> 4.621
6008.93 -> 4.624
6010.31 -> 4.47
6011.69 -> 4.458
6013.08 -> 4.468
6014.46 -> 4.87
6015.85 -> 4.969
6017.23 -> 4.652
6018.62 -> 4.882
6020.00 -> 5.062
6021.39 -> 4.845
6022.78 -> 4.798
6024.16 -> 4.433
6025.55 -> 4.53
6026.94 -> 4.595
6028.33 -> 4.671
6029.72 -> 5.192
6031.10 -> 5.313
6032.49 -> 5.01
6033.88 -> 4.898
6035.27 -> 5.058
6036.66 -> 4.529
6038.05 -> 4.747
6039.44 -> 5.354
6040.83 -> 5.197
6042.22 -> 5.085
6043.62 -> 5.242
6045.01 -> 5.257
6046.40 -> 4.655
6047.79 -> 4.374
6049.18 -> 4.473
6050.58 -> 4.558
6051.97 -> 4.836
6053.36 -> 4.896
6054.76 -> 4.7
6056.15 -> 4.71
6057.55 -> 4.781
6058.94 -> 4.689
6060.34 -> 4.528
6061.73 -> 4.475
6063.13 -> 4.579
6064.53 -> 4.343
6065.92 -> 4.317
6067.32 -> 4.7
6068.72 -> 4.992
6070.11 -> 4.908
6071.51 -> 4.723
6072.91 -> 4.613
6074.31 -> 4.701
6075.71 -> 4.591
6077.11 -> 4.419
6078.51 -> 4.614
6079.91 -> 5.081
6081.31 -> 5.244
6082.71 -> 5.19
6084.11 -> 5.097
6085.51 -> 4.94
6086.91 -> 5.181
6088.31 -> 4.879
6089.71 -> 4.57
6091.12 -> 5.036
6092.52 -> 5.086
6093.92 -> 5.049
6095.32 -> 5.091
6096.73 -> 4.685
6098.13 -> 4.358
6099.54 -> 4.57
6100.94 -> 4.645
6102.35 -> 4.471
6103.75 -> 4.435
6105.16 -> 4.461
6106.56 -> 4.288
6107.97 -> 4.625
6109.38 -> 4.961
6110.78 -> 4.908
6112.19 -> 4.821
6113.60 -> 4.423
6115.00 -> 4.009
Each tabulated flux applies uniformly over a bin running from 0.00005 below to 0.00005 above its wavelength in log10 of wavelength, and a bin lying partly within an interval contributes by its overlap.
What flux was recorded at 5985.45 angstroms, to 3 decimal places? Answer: 4.220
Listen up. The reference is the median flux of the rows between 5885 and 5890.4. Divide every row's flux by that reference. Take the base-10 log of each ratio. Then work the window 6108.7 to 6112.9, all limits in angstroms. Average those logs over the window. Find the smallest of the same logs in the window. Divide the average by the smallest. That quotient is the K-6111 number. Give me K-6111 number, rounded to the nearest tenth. 1.1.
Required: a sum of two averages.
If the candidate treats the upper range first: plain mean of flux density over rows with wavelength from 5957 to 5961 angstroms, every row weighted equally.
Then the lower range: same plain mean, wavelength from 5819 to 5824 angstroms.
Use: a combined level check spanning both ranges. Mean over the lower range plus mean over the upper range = 10.0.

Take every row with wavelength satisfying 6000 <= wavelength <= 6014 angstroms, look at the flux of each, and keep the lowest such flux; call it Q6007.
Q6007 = 3.728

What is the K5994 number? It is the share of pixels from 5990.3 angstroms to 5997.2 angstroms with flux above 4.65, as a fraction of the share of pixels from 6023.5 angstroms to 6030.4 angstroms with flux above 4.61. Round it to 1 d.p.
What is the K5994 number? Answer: 2.0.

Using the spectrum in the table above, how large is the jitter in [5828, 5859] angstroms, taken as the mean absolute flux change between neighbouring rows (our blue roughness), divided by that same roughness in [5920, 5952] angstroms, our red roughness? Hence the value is 1.0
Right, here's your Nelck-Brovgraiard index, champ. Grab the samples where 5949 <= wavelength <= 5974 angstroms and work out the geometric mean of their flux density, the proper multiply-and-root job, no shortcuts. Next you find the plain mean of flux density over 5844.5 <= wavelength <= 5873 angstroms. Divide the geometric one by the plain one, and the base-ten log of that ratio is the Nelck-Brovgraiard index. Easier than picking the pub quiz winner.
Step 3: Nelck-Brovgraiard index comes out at 0.011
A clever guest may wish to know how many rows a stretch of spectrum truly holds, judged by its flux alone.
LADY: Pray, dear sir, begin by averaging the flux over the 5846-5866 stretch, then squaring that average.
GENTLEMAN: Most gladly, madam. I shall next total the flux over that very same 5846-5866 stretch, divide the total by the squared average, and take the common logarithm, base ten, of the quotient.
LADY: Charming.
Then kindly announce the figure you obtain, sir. 0.498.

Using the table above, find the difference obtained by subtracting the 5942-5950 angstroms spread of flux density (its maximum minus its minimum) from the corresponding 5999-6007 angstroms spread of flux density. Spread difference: 0.47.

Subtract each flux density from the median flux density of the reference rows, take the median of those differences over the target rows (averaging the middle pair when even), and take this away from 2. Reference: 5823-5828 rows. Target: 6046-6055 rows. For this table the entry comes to 2.02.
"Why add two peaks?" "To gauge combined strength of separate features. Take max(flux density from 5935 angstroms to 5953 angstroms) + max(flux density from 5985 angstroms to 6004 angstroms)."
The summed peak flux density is 10.6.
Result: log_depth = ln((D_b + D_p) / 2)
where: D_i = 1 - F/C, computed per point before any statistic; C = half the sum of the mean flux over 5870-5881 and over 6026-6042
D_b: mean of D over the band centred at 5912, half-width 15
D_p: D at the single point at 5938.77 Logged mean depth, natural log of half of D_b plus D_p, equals -2.6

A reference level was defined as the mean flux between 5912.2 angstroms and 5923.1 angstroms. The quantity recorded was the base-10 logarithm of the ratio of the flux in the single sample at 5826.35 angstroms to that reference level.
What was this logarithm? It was -0.017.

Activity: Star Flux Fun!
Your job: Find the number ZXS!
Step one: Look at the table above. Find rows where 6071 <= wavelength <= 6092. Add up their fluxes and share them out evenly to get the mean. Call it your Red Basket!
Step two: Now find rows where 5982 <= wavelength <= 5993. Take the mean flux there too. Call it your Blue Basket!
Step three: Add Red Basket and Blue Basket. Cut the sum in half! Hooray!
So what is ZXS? 4.67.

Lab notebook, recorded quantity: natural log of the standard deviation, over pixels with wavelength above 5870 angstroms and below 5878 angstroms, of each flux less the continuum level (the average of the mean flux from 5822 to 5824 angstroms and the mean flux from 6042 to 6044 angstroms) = -1.2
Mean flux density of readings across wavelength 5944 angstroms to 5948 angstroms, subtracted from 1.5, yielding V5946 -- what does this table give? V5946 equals -2.7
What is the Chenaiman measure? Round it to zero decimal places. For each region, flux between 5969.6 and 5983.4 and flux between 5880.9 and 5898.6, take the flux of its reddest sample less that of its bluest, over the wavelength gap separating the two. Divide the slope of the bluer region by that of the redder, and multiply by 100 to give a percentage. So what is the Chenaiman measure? 50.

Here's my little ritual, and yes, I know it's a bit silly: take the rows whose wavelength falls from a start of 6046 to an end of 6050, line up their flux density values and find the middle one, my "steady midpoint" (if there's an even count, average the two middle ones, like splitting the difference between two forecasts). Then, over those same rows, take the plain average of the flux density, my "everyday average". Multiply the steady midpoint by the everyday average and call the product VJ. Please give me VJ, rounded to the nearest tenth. 20.1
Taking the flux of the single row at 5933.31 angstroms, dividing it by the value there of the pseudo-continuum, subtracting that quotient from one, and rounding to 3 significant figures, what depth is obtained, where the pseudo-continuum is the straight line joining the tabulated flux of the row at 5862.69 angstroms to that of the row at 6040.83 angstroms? 0.116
